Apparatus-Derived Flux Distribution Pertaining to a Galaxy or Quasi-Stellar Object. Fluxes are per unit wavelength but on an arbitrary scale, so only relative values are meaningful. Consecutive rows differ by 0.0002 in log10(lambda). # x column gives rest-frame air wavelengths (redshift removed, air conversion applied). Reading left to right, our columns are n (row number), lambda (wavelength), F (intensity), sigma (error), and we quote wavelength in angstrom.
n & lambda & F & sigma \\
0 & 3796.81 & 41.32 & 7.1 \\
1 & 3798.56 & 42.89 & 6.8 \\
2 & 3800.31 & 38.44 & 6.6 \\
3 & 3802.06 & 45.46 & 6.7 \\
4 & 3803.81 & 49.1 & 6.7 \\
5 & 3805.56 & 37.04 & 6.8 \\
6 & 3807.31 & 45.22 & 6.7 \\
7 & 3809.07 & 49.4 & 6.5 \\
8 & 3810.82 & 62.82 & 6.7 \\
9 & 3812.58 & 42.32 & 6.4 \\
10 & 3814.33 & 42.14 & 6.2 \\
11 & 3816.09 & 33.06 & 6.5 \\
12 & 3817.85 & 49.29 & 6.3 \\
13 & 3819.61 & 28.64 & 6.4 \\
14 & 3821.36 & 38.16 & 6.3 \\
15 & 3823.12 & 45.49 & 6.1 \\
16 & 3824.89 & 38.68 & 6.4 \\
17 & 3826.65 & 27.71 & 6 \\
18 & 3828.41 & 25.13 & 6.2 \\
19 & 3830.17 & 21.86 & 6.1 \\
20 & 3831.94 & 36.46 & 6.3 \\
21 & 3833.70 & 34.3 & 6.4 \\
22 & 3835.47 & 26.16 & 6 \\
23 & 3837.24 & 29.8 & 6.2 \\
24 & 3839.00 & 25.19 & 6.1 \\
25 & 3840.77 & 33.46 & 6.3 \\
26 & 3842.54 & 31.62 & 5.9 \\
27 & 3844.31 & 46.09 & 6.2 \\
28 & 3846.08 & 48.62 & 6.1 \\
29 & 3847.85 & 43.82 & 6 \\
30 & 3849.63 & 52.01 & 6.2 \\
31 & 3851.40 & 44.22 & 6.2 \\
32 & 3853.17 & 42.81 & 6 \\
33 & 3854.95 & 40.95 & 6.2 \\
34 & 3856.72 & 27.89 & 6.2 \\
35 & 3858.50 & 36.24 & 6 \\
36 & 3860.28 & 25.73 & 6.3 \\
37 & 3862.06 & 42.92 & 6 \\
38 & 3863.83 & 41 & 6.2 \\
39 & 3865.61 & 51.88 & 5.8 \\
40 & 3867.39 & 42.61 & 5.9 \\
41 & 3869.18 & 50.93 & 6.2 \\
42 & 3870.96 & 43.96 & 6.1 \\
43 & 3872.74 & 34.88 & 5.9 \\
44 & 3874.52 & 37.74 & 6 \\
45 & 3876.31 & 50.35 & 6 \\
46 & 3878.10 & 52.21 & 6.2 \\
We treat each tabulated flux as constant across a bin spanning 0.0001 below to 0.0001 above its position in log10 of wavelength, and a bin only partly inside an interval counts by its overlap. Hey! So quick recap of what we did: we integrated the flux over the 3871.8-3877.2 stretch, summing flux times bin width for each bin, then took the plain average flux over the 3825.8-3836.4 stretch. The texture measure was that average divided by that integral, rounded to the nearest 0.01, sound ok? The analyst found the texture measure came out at 0.13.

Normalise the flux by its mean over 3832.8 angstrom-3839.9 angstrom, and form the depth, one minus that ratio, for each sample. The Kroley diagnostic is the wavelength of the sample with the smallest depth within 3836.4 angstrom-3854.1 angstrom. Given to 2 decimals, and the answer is 3849.63 angstrom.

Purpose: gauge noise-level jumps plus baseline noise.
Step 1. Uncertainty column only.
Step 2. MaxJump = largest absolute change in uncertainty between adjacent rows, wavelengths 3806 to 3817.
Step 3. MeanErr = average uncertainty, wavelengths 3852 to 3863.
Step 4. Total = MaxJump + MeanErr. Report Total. 6.42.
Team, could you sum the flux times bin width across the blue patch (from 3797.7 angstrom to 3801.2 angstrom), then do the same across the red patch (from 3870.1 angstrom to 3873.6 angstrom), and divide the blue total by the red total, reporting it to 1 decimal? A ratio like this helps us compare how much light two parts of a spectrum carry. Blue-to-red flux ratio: 1.0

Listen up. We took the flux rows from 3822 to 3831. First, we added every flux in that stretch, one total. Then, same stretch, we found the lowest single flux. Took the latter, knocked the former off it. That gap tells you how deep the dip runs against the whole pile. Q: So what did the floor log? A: -137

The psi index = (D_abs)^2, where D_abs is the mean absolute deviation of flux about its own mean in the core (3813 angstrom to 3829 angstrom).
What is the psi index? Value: 49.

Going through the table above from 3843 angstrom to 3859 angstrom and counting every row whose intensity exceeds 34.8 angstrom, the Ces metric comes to 8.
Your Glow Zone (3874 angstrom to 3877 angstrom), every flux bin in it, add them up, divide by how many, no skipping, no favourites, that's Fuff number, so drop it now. 44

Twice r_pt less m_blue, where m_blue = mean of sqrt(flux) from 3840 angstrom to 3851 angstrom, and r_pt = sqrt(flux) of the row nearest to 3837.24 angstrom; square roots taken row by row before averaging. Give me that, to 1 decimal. 4.4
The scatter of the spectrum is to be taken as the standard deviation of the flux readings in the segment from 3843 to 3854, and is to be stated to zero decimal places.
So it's 3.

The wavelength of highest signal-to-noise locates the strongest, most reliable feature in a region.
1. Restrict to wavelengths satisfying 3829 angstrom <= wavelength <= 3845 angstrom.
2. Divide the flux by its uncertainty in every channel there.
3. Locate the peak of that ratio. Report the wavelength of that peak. 3844.31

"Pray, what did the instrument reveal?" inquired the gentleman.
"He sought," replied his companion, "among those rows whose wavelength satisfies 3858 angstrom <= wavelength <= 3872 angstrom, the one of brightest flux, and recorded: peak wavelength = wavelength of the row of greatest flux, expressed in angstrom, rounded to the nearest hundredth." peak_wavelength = 3865.61 angstrom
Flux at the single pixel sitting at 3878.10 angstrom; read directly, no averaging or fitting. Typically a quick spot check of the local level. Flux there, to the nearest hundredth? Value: 52.21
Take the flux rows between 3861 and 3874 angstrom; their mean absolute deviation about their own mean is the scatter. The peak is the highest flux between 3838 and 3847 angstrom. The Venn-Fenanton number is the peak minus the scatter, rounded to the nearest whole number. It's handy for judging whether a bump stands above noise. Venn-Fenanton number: 44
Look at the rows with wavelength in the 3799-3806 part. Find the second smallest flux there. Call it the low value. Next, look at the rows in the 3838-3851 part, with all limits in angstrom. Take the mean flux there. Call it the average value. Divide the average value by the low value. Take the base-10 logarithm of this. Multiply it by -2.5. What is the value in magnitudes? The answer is -0.05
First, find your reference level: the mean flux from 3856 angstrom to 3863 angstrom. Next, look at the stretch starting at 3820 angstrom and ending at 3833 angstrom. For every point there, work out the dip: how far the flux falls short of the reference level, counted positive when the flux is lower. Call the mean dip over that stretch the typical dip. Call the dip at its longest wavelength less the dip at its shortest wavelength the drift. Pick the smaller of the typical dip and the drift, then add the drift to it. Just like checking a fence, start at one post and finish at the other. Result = 2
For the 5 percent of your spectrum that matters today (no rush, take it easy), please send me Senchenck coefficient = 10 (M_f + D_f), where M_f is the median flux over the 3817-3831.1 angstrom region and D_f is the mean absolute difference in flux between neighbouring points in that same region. 421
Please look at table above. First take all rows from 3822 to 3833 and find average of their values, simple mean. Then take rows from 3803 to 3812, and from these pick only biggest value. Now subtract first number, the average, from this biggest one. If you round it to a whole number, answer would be 30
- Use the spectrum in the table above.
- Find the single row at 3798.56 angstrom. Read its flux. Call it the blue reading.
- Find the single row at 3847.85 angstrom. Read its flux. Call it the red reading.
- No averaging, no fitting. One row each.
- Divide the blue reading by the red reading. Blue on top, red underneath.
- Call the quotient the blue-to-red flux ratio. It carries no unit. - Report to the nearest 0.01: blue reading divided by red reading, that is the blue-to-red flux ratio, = 0.98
